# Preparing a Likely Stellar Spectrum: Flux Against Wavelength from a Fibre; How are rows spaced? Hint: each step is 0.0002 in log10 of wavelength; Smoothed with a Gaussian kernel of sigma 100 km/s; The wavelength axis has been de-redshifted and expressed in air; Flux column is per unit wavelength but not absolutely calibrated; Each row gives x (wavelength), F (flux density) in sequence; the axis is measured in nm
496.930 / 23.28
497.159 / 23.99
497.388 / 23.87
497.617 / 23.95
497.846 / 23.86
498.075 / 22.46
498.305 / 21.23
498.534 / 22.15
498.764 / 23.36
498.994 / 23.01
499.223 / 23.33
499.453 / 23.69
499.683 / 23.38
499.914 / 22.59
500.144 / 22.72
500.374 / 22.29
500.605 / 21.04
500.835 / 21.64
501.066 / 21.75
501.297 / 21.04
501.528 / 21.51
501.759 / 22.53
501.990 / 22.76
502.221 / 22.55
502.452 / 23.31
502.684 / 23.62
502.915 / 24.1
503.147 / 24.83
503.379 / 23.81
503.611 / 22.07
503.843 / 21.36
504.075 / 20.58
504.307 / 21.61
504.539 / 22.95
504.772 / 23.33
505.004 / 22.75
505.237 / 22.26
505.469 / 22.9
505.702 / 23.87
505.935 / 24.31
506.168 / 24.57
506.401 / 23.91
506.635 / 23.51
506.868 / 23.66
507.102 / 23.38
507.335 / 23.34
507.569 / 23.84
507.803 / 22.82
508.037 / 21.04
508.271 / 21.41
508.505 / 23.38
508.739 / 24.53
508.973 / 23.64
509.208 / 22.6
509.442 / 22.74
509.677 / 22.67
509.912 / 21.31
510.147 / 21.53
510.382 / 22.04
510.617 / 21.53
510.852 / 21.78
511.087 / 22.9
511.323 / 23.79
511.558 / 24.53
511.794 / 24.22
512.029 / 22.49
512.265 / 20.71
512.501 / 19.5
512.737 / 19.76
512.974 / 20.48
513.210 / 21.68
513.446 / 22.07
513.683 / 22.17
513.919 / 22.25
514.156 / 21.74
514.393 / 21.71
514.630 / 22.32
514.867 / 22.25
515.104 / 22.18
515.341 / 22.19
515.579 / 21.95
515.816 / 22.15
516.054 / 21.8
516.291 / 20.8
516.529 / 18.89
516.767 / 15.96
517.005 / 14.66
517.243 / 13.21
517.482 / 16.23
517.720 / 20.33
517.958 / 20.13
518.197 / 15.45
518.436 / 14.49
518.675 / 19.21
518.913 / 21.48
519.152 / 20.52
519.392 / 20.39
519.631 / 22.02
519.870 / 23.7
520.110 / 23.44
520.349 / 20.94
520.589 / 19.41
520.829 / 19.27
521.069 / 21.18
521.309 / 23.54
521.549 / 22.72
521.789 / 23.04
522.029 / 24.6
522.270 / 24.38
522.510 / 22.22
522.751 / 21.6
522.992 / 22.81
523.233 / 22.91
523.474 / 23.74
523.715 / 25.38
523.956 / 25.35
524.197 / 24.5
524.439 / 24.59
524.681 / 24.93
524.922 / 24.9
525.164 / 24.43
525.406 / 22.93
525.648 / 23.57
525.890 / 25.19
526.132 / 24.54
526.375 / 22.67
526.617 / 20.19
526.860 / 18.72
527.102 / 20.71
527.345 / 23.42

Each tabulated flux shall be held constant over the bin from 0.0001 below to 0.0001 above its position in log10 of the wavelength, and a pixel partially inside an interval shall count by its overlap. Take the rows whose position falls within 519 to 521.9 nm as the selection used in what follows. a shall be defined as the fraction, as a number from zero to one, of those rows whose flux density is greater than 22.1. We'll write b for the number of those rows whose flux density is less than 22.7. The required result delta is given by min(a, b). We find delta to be 0.42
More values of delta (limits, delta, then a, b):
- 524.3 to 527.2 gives 0.75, 0.75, 4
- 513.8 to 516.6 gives 0.50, 0.50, 12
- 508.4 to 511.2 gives 0.58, 0.58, 7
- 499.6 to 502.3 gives 0.58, 0.58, 9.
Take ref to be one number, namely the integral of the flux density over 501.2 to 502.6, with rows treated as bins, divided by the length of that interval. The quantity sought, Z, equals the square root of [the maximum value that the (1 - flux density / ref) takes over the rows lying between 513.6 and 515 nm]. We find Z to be 0.17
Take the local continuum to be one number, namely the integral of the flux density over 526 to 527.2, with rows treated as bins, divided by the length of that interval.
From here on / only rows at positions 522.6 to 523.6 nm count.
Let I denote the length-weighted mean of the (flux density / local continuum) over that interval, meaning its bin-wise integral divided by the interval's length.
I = 1.06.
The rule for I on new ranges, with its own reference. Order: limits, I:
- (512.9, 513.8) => 1.01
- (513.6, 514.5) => 1.03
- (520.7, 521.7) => 1.01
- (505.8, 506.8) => 1.12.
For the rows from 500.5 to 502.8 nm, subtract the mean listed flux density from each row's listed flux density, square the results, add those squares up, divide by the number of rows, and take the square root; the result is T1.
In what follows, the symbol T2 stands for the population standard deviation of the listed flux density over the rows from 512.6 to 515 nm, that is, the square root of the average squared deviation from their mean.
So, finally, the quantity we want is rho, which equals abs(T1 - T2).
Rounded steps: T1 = 0.9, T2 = 0.8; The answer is 0.05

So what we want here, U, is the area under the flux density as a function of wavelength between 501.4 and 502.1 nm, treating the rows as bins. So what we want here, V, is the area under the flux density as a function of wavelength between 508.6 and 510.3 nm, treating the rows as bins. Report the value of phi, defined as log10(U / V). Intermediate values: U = 16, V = 39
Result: -0.39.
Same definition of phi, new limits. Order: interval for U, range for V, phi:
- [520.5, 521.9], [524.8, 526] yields 0.02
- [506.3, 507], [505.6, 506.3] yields -0.01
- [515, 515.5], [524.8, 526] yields -0.42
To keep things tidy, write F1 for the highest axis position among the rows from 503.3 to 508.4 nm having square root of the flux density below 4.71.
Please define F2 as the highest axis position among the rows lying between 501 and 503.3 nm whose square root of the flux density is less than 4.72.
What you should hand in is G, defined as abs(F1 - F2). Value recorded 6.74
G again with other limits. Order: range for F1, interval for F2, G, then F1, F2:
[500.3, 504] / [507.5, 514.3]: 10.31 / 503.843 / 514.156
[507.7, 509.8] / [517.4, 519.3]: 10.88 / 508.271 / 519.152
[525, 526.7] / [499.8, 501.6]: 25.09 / 526.617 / 501.528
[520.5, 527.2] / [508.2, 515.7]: 11.52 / 527.102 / 515.579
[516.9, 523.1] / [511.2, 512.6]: 10.25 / 522.751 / 512.501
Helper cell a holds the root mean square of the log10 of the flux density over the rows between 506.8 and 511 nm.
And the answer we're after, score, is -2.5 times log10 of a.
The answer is -0.33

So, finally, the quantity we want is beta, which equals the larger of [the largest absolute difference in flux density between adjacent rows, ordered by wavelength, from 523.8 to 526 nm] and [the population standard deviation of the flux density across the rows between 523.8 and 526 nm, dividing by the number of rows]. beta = 1.6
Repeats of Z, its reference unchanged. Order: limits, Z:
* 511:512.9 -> 0.36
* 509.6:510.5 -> 0.21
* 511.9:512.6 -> 0.36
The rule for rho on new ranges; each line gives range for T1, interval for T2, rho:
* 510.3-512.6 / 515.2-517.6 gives 1.80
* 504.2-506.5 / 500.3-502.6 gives 0.16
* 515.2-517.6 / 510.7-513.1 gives 1.54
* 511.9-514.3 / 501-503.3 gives 0.10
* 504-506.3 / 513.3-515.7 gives 0.95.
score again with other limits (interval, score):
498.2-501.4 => -0.33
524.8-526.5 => -0.35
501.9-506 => -0.33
